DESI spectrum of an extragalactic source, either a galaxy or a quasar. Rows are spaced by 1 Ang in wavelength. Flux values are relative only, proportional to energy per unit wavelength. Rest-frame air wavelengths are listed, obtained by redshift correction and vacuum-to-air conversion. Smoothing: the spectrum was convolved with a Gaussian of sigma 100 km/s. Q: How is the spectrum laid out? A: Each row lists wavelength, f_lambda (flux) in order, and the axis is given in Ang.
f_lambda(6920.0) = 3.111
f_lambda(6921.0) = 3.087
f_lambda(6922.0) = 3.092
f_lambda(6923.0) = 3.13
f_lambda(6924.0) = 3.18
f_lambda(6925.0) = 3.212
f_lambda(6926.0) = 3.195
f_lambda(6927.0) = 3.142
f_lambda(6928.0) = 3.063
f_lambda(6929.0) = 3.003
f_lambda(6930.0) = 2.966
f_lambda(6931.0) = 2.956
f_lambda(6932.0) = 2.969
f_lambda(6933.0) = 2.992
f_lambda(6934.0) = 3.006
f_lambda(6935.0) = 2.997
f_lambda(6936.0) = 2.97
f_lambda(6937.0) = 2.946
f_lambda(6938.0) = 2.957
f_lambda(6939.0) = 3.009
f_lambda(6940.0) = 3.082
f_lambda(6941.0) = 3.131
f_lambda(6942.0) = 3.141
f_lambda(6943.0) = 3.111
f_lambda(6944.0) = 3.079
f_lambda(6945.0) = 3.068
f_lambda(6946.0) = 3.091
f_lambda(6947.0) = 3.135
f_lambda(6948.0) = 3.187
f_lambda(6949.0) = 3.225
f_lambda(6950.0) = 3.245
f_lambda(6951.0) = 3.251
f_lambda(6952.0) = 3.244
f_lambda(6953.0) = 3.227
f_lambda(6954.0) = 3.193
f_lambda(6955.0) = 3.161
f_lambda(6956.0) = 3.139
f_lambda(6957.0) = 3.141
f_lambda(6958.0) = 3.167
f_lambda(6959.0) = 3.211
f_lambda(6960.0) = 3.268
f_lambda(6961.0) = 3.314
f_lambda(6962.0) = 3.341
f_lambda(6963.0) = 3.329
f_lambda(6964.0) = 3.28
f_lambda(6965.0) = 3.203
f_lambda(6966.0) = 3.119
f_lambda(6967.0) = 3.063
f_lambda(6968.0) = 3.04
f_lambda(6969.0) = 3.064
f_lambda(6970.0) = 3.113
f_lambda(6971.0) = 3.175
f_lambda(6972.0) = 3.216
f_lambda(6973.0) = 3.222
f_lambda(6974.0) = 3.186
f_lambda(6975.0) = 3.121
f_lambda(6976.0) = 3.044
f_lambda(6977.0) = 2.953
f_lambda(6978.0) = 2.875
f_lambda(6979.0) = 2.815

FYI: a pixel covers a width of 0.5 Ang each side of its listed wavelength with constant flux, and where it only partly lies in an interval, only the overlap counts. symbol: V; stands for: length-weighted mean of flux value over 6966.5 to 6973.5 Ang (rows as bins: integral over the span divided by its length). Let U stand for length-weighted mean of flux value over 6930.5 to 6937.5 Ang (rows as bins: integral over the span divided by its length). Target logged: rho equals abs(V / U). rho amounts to 1.051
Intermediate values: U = 2.98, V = 3.13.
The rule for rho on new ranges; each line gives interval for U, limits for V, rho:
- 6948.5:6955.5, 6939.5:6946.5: 0.963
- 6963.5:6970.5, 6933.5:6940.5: 0.958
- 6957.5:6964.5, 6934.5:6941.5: 0.921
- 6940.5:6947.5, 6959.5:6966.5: 1.050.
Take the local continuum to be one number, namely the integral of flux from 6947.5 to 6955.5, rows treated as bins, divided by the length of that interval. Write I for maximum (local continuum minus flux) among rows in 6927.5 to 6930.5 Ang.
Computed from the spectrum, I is 0.25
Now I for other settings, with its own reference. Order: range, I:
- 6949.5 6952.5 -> -0.03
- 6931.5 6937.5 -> 0.27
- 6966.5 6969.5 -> 0.18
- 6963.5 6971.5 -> 0.18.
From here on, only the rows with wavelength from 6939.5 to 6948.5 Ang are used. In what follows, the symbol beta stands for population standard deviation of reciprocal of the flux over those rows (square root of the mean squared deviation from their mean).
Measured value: 0.0037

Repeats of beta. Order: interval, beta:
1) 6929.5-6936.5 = 0.0019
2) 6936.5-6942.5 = 0.0085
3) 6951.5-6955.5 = 0.0031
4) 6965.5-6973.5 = 0.0068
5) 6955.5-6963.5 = 0.0076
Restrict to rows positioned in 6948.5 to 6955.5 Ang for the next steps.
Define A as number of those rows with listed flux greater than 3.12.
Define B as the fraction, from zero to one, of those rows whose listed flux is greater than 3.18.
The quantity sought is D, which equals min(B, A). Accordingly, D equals 0.86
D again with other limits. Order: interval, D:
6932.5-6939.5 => 0.00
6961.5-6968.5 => 0.57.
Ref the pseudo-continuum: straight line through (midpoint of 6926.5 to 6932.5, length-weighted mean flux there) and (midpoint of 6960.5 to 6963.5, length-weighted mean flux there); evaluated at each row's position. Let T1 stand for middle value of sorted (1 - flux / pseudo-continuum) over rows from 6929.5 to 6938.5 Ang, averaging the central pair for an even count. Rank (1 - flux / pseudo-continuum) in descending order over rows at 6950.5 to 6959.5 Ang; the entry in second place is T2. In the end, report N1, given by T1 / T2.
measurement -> 0.6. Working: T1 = 0.024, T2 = 0.040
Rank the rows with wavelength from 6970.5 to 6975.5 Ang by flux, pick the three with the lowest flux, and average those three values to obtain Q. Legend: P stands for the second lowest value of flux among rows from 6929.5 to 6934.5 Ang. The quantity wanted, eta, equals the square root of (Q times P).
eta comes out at 3.06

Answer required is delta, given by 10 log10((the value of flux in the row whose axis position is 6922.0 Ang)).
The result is 4.90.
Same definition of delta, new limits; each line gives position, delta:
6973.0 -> 5.08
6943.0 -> 4.93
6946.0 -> 4.90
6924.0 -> 5.02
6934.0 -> 4.78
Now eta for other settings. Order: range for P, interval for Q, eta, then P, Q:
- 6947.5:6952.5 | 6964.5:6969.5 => 3.14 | 3.225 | 3.06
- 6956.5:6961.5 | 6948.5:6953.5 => 3.20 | 3.167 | 3.23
